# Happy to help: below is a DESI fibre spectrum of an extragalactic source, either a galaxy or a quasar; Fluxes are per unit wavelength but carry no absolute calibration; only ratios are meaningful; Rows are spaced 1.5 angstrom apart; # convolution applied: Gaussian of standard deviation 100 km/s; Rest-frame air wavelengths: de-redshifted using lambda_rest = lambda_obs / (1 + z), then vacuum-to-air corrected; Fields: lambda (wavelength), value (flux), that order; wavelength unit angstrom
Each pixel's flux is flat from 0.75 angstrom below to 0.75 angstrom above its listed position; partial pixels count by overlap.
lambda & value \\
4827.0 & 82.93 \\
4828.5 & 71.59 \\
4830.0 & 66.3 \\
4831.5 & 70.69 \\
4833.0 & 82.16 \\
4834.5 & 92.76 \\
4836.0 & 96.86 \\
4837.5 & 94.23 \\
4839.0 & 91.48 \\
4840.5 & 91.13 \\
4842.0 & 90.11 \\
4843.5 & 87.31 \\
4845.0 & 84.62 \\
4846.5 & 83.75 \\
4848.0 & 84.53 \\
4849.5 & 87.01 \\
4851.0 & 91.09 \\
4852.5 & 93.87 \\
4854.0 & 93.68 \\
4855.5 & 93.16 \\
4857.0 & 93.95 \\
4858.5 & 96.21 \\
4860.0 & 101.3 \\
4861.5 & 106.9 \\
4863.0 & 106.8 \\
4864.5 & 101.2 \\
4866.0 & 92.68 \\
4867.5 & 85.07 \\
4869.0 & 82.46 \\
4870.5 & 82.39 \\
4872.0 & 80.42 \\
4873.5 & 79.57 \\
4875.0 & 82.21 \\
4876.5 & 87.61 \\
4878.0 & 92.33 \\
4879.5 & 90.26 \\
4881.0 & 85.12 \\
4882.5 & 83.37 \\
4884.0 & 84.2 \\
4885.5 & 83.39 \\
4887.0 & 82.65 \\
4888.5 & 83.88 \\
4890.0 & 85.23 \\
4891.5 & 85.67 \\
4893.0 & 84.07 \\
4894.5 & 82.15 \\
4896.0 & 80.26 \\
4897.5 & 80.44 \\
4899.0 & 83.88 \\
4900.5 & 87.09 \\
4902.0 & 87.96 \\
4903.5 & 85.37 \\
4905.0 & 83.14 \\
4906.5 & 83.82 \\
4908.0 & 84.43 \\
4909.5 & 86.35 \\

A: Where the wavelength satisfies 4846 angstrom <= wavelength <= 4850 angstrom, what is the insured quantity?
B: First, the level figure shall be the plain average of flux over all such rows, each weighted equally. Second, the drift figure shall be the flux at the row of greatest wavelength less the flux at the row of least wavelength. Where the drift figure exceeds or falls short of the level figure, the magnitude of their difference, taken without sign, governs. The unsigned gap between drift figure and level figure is 82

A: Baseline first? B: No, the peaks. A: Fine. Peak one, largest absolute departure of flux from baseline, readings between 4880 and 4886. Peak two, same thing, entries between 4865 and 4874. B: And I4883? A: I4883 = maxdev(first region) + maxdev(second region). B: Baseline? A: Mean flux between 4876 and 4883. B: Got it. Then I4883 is 13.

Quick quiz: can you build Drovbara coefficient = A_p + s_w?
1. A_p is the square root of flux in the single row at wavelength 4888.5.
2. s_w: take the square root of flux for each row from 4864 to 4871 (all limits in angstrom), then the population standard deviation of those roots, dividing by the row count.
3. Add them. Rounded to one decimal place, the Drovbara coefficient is 9.5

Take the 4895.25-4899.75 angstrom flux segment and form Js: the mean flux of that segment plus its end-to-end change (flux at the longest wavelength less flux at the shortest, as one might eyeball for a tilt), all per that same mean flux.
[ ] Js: 1.04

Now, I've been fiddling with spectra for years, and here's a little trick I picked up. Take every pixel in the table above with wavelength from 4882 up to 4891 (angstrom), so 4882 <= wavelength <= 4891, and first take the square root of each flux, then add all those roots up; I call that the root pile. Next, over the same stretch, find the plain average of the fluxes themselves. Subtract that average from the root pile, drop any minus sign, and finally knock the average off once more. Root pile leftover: -54.9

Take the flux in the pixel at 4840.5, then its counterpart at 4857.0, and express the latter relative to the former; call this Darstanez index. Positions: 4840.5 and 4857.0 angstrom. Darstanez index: 1.03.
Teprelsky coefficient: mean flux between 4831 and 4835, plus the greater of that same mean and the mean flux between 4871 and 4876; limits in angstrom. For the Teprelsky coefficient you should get 164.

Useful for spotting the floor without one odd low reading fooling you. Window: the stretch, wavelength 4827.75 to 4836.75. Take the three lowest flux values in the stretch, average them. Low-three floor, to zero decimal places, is 70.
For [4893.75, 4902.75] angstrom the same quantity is 81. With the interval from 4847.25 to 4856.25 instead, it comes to 88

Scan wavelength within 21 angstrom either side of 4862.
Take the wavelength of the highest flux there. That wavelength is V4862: 4861.5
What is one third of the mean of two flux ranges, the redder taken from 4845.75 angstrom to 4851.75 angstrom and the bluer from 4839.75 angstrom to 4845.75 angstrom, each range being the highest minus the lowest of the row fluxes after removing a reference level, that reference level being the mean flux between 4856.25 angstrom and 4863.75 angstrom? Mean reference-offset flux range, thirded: 2.3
